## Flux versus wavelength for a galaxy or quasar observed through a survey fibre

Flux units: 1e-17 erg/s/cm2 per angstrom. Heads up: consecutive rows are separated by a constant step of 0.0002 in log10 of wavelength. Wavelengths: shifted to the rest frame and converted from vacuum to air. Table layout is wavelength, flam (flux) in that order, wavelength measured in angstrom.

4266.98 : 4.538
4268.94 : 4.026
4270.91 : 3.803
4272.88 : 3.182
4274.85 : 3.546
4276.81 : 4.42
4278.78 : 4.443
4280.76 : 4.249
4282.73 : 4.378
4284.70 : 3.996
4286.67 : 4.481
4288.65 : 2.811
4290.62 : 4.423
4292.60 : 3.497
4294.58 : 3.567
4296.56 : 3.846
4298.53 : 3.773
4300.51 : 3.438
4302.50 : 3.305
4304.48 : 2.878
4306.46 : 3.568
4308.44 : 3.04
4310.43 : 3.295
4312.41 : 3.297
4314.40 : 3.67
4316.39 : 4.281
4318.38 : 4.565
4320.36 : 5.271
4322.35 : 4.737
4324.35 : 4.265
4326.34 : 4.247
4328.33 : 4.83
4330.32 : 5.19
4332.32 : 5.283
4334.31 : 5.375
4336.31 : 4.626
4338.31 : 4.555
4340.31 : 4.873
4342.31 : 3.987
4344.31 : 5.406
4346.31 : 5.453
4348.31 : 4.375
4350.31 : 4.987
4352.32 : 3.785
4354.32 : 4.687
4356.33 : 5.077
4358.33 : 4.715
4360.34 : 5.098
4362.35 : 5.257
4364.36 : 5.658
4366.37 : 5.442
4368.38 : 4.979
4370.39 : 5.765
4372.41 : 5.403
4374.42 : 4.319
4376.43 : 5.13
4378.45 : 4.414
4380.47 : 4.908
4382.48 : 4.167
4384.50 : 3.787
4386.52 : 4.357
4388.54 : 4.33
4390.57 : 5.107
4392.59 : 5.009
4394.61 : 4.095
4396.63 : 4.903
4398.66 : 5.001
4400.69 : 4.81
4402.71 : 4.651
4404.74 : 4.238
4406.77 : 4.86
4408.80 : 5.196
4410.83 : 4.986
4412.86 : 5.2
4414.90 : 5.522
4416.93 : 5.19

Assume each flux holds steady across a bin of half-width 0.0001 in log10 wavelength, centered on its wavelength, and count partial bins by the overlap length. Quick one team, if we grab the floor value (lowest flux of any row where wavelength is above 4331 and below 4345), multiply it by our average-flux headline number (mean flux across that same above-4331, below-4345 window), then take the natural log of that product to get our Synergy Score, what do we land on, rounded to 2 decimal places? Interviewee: 2.97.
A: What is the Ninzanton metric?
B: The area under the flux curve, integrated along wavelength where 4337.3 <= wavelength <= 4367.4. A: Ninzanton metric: 147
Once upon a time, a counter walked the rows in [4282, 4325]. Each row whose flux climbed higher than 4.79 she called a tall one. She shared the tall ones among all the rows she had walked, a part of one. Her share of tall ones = 0.05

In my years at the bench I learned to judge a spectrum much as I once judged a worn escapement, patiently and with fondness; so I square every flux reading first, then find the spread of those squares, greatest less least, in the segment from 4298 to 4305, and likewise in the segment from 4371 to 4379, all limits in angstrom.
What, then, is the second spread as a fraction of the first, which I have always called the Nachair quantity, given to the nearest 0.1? 1.8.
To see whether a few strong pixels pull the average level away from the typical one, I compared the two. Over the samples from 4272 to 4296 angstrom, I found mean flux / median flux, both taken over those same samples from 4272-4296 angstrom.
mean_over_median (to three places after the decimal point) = 0.950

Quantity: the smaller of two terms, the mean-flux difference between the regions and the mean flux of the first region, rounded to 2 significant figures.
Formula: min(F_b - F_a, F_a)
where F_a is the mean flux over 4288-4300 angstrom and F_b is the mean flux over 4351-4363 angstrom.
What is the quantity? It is 1.1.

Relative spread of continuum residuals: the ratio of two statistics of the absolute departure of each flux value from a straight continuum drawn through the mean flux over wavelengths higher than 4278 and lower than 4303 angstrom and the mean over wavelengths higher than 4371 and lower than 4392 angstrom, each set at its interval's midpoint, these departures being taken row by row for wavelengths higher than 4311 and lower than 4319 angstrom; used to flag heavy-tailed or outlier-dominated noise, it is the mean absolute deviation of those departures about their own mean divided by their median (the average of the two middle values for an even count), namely 0.4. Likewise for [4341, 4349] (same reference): 0.7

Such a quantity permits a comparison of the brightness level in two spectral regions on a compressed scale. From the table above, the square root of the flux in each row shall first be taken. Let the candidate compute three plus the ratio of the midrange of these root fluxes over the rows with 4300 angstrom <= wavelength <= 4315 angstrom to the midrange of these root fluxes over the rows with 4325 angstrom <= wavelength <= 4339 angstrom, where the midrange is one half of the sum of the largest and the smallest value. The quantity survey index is 3.82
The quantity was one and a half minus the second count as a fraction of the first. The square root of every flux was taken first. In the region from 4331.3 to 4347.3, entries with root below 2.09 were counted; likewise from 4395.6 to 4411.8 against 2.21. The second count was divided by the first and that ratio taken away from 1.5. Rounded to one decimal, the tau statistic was -2.5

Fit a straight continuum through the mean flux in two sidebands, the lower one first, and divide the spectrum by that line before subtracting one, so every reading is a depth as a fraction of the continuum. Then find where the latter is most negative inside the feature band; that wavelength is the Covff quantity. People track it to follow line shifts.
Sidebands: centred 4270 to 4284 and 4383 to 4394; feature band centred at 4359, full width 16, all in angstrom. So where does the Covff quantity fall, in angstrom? 4352.32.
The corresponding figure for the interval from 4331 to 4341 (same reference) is 4338.31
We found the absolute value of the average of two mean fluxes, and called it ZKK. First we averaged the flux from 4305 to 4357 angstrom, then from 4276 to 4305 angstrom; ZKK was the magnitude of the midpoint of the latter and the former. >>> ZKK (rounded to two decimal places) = 4.16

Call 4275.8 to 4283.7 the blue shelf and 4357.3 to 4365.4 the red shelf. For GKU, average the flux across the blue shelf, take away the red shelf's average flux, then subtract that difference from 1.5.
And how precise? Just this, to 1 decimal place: 2.3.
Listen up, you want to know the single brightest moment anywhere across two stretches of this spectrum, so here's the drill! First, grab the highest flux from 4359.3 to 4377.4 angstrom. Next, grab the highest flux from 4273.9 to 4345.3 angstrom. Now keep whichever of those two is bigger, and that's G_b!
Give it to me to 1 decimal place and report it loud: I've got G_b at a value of 5.8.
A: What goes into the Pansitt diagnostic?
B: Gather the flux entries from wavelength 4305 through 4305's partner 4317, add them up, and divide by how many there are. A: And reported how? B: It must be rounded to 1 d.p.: 3.5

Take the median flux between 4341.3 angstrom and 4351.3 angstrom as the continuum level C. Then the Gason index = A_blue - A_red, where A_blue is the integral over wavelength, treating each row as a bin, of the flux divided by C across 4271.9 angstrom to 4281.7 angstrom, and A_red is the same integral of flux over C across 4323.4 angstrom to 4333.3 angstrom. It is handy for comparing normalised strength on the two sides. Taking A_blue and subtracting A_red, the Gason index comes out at -1.7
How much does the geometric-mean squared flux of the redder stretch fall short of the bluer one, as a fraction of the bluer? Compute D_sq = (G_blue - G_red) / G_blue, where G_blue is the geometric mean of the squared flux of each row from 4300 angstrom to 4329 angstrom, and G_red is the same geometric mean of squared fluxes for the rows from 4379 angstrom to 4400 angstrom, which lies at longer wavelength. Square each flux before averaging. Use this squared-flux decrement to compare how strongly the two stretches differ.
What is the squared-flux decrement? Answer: -0.39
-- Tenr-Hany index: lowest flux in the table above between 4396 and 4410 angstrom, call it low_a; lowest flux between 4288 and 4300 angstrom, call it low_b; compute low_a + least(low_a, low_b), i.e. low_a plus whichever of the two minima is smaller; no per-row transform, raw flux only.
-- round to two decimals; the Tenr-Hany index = 7.05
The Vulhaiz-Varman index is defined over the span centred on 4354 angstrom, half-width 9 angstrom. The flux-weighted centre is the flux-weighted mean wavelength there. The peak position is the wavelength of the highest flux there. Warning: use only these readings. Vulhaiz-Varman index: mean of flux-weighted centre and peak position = 4350.4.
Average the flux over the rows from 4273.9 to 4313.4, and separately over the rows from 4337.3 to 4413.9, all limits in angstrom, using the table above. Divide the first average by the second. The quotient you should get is 0.77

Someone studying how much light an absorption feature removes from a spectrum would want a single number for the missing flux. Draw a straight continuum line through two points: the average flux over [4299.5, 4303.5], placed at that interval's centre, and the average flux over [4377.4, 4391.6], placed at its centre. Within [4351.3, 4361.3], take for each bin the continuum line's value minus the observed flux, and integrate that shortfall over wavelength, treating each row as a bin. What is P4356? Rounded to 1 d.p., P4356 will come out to -6.0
